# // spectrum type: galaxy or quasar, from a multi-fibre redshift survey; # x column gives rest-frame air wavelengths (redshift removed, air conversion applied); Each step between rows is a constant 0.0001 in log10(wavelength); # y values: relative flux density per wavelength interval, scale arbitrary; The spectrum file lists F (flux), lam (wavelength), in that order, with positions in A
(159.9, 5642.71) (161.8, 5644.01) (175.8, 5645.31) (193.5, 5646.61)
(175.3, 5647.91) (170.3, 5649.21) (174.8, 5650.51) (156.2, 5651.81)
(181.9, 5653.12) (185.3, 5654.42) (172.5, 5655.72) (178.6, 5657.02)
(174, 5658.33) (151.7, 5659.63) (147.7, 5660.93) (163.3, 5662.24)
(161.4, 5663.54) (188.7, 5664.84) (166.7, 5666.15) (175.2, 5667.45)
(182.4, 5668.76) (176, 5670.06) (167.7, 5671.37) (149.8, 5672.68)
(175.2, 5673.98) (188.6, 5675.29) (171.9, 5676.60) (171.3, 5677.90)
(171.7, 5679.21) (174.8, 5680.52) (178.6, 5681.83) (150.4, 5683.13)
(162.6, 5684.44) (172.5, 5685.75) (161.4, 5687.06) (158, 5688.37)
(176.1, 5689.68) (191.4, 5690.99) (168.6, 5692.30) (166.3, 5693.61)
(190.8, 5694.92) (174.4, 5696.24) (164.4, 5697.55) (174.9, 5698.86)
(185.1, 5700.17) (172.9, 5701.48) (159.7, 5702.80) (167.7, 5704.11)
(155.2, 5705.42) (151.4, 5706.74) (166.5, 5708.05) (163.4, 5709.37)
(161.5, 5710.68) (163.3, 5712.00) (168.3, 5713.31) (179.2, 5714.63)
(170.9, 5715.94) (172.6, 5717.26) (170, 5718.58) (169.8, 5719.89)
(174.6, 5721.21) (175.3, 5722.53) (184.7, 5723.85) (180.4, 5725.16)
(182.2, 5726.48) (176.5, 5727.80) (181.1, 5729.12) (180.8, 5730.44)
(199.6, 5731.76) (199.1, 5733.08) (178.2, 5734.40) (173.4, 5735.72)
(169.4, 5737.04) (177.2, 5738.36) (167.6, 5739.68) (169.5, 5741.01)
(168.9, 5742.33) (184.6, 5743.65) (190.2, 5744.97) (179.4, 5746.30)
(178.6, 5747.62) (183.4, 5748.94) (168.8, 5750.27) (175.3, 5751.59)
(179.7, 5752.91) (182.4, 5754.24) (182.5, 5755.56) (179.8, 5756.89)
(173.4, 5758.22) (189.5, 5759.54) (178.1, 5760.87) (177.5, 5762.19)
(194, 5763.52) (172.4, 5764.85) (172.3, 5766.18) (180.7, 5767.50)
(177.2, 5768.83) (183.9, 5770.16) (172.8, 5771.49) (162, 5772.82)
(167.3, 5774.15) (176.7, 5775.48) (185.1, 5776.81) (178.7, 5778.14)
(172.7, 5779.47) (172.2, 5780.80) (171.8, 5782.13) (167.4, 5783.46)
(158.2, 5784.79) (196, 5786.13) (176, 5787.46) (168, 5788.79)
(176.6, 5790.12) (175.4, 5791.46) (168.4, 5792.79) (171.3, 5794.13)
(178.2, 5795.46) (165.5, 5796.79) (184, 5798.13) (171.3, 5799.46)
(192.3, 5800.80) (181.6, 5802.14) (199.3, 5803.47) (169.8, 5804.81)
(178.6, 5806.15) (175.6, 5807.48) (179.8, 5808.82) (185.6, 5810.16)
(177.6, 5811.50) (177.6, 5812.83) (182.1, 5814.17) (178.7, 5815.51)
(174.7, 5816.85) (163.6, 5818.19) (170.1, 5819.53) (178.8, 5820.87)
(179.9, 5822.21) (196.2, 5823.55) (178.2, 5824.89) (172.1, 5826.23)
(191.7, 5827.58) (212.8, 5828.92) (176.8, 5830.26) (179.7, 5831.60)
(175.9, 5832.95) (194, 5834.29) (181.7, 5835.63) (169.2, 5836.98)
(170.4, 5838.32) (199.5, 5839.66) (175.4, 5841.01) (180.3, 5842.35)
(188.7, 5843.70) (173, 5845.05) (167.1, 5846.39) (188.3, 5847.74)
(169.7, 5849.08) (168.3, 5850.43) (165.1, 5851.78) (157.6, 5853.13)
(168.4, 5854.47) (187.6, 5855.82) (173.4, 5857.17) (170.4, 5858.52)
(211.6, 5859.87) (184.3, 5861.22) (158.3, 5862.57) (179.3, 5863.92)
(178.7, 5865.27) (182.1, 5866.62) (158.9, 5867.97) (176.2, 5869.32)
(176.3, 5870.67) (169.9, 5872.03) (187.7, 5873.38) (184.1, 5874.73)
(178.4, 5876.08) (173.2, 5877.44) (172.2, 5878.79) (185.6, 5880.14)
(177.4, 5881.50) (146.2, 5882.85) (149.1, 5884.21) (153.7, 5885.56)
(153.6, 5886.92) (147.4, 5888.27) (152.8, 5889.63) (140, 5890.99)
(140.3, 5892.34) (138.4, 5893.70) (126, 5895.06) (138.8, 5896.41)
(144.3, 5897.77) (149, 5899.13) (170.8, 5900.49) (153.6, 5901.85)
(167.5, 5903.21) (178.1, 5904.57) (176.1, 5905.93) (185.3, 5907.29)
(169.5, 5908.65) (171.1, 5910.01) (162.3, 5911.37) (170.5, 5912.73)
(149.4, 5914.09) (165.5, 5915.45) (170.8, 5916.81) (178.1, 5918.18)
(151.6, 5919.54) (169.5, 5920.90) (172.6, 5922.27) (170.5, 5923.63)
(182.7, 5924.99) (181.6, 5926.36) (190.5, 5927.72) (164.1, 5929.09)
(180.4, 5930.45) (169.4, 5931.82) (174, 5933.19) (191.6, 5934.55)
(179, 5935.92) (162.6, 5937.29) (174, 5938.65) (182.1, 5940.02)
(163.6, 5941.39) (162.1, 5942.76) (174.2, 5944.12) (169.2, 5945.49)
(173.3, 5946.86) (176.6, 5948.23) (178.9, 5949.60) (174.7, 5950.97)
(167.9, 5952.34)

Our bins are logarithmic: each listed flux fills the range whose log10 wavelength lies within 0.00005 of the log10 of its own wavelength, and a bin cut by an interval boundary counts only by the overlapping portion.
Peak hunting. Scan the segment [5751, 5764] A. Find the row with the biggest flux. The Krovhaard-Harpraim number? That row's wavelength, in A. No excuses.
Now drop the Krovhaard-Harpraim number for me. 5763.52 A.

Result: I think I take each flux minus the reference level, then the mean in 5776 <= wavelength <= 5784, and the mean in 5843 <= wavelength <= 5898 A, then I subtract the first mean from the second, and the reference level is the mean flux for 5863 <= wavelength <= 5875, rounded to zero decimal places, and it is -8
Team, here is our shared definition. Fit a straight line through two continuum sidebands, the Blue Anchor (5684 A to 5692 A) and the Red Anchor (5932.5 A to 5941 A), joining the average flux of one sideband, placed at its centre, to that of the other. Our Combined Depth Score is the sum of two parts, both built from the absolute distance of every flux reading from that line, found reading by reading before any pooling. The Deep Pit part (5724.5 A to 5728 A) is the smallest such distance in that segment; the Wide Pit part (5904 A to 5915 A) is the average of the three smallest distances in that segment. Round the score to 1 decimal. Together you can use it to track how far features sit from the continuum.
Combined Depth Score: 7.5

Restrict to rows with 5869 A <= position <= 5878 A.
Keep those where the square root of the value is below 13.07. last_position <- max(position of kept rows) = 5872.03 A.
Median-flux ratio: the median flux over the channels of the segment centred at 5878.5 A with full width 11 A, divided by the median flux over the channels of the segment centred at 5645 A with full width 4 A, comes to 1.01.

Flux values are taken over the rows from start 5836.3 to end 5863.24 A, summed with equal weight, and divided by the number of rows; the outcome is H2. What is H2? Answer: 176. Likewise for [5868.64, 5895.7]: 161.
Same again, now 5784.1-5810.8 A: 178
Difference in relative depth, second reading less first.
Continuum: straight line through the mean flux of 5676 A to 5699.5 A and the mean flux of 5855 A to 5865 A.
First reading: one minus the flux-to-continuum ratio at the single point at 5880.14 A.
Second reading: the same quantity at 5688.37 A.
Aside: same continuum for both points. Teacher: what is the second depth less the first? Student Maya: 0.10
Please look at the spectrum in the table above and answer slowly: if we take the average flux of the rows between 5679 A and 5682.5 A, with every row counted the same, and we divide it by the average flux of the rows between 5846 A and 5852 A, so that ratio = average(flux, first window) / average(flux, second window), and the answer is 1.02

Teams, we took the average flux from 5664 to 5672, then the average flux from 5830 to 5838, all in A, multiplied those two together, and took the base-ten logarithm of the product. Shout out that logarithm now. 4.50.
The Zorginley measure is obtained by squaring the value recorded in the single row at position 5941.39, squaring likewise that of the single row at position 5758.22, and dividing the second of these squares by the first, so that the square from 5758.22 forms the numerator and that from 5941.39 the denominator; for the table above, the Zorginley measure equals 1.12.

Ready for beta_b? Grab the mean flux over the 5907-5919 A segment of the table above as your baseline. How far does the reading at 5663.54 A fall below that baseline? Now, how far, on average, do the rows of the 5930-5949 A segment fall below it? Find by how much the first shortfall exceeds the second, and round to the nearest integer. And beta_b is 12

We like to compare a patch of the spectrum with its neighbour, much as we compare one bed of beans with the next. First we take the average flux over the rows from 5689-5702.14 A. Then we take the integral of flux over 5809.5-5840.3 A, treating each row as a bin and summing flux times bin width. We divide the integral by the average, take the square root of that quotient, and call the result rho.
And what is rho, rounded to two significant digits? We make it 5.6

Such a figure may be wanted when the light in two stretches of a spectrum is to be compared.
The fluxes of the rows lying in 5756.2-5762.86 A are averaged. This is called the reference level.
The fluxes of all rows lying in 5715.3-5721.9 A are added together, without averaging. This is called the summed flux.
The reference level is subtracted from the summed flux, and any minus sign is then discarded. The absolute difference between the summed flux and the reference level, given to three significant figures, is 678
